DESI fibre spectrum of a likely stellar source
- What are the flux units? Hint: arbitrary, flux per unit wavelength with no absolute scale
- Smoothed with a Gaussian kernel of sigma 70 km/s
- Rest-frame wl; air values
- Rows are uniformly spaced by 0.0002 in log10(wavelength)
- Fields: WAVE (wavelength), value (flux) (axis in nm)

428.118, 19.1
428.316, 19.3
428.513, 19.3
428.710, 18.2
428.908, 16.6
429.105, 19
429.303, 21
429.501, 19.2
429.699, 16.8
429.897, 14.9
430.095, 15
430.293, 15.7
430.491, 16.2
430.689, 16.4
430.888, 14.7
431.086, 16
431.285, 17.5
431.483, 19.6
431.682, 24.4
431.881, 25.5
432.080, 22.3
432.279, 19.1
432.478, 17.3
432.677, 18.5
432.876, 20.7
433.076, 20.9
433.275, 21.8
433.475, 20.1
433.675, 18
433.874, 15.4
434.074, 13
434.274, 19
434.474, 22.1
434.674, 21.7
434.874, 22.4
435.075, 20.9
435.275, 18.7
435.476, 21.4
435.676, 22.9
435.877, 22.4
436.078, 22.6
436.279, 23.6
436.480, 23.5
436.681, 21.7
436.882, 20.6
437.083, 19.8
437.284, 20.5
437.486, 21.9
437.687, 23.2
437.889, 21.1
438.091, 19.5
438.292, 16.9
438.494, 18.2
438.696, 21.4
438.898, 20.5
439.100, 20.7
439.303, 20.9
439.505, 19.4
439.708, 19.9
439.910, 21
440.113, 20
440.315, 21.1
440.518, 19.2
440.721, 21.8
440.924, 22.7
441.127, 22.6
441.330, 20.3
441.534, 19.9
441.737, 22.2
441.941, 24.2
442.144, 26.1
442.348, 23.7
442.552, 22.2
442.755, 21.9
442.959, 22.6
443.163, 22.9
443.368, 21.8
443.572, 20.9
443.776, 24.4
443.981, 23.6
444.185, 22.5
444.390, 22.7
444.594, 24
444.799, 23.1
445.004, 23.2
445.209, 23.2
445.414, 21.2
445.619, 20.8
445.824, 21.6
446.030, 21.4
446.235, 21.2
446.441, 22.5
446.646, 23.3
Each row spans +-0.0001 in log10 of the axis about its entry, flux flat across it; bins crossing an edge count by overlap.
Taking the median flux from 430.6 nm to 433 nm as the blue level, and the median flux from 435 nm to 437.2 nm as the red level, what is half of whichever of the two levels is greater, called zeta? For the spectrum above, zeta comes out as 10.85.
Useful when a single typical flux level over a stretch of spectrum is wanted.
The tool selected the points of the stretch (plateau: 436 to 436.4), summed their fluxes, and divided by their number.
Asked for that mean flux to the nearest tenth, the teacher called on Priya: 23.1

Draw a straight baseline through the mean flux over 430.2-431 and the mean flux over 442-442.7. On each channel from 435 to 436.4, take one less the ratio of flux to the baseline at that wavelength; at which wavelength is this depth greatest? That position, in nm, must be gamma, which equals 435.275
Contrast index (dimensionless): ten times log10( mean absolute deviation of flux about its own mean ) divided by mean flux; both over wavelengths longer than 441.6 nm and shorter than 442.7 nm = 0.03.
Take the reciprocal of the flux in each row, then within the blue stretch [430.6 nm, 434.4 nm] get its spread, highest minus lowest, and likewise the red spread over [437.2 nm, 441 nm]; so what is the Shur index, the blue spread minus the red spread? 0.022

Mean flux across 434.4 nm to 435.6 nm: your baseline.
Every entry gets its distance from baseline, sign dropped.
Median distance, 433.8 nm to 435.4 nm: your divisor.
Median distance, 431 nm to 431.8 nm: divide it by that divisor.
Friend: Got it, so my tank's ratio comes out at 2.0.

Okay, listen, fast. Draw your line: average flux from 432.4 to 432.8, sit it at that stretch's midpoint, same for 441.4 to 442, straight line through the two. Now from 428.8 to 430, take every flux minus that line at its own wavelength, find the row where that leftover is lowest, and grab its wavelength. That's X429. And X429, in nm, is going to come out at 429.897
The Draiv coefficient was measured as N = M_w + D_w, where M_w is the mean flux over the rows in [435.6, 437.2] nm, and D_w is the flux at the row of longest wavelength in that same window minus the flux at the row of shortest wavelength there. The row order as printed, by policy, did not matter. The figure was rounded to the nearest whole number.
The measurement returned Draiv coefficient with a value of 19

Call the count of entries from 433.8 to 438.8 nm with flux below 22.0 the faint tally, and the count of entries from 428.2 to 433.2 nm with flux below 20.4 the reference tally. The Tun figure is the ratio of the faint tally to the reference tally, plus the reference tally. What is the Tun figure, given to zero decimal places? 20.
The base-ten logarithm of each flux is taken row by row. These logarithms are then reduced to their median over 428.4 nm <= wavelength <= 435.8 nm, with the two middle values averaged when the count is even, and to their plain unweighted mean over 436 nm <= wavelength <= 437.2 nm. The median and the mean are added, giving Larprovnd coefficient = 2.62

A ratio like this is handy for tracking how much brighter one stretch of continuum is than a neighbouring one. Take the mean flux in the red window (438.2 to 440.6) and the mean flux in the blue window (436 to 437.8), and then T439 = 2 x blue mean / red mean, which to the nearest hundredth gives 2.20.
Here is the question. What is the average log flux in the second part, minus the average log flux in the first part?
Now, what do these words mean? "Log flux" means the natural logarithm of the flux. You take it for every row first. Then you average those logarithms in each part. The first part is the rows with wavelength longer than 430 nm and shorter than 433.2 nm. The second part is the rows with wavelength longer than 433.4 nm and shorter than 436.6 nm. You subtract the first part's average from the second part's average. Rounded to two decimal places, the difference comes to 0.09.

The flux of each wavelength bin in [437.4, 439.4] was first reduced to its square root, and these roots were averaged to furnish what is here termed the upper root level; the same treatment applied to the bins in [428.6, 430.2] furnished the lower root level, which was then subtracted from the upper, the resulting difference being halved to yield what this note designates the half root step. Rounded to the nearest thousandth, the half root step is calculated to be 0.164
